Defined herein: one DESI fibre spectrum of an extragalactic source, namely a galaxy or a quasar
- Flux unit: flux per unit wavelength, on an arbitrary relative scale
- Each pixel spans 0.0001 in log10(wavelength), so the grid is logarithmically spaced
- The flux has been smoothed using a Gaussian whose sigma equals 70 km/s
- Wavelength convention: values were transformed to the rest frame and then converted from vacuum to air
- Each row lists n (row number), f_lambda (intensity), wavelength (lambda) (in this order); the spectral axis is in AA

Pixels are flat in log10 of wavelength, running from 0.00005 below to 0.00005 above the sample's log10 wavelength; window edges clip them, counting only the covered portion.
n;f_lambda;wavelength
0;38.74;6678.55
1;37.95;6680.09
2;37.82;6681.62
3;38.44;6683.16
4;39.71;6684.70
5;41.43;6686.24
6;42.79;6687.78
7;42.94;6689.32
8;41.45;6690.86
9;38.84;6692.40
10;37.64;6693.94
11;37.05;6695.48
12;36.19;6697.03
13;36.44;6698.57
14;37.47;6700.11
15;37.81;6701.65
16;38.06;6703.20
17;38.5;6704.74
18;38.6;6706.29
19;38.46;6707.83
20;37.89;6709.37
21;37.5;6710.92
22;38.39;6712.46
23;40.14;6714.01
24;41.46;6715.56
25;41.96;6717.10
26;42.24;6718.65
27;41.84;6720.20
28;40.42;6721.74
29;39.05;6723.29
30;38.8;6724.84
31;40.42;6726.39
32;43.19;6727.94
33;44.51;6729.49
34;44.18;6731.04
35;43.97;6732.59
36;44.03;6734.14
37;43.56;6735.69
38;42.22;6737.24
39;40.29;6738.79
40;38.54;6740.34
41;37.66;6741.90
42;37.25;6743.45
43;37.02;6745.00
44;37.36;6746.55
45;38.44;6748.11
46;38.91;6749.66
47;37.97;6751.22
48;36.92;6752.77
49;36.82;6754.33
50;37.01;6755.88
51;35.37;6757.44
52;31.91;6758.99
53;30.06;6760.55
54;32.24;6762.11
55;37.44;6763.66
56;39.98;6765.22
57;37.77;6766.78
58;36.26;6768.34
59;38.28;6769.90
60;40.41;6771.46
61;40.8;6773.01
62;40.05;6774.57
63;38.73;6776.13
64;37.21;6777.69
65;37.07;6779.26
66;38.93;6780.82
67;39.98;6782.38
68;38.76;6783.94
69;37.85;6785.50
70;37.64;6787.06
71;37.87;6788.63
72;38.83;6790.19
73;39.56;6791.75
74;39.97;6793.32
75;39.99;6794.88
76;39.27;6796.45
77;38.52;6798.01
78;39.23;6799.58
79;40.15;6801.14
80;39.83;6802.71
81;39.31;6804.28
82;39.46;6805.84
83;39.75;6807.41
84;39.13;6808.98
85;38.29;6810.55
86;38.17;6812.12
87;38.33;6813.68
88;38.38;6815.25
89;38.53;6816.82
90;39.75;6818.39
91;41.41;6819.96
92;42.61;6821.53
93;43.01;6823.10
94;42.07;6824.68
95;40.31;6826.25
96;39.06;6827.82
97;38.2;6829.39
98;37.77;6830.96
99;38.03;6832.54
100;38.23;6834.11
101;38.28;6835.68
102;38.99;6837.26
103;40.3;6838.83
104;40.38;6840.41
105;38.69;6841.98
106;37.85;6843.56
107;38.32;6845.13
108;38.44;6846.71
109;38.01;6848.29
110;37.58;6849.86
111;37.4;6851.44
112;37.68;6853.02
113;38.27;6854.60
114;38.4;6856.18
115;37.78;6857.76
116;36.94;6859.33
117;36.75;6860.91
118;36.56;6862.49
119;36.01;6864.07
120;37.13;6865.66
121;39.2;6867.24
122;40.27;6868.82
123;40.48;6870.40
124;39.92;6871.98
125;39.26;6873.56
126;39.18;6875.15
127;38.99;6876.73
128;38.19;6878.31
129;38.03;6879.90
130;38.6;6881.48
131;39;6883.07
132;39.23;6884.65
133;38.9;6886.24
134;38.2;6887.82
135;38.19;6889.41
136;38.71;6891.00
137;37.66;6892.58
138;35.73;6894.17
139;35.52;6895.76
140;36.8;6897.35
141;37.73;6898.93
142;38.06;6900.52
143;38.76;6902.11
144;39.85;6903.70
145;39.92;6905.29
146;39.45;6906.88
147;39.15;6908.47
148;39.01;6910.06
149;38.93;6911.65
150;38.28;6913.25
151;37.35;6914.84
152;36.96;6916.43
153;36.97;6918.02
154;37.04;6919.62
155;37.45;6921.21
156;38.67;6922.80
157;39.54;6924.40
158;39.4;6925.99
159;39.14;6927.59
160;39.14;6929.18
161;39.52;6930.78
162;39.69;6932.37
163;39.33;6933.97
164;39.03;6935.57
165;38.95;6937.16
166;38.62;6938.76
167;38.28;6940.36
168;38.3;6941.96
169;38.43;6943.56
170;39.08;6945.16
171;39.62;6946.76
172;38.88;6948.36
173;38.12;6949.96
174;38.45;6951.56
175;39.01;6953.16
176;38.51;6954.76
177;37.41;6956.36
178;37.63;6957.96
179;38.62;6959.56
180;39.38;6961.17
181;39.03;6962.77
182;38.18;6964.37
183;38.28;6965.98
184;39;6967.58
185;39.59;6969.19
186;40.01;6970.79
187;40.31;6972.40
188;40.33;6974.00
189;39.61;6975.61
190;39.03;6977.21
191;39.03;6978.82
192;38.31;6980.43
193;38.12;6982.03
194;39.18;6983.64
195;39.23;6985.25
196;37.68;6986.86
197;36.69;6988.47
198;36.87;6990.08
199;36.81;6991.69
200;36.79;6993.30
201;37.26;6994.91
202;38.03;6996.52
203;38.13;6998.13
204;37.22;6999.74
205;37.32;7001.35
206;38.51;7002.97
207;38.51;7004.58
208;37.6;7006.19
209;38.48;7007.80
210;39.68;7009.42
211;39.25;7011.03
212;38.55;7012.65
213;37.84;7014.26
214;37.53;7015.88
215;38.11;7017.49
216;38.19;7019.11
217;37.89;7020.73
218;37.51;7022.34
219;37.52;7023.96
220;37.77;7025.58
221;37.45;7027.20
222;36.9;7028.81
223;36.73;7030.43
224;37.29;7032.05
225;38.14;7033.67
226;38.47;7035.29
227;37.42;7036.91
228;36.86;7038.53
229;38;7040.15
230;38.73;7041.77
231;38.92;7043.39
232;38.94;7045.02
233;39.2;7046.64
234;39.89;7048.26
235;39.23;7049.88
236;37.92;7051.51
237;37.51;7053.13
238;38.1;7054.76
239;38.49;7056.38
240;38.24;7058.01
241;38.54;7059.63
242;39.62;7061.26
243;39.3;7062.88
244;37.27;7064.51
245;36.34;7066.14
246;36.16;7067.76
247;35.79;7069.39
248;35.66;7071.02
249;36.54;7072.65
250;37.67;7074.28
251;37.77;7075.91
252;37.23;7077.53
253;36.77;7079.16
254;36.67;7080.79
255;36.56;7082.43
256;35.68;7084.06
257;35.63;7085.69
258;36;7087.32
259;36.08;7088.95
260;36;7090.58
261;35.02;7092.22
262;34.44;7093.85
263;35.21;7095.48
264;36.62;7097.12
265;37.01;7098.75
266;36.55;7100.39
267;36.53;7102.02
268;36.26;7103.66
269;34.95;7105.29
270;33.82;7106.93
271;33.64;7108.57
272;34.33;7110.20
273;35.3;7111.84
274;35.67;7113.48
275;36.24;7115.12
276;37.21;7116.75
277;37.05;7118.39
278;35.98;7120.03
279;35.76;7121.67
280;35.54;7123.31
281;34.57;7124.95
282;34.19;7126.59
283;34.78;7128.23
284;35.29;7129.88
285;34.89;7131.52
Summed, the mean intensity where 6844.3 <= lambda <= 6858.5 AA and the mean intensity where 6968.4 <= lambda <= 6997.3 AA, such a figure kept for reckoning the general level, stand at 76.5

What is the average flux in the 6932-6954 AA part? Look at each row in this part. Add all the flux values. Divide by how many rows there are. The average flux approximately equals 38.8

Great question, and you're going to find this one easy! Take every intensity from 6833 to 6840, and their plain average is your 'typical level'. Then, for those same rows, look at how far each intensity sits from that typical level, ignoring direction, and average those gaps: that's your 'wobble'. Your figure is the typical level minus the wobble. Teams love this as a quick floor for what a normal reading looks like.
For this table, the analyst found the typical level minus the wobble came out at 38.3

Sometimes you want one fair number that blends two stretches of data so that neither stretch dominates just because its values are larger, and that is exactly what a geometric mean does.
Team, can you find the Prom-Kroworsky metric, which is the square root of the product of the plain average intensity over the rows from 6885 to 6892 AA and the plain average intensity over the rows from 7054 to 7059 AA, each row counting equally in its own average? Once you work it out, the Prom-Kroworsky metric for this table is 38.4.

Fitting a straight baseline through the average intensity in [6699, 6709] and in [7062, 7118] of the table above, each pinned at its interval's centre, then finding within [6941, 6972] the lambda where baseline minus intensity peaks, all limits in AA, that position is 6956.36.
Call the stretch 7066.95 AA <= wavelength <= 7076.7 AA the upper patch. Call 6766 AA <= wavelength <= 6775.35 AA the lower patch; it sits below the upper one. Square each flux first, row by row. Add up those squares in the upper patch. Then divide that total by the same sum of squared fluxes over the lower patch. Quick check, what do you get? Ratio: 0.88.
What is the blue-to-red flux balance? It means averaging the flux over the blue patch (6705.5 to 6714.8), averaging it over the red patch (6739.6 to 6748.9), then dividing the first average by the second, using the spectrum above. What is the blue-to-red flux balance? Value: 1.02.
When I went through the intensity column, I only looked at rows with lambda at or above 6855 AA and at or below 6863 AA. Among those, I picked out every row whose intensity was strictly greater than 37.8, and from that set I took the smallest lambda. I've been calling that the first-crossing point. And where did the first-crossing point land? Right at 6856.18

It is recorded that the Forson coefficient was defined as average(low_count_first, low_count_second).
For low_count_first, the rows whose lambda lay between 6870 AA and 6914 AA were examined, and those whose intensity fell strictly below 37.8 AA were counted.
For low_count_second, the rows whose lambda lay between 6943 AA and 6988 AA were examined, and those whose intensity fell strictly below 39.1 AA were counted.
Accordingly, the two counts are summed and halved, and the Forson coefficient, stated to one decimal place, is 12.0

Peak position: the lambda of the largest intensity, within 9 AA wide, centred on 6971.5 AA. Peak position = 6974.00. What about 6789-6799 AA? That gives 6794.88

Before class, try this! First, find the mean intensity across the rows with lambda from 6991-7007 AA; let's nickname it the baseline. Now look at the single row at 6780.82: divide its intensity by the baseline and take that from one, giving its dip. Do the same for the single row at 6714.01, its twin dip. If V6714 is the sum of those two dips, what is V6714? -0.10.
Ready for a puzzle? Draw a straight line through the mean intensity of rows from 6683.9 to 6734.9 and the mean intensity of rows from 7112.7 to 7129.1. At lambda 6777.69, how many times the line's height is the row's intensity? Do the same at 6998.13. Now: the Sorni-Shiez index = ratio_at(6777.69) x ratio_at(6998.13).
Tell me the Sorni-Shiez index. 0.97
